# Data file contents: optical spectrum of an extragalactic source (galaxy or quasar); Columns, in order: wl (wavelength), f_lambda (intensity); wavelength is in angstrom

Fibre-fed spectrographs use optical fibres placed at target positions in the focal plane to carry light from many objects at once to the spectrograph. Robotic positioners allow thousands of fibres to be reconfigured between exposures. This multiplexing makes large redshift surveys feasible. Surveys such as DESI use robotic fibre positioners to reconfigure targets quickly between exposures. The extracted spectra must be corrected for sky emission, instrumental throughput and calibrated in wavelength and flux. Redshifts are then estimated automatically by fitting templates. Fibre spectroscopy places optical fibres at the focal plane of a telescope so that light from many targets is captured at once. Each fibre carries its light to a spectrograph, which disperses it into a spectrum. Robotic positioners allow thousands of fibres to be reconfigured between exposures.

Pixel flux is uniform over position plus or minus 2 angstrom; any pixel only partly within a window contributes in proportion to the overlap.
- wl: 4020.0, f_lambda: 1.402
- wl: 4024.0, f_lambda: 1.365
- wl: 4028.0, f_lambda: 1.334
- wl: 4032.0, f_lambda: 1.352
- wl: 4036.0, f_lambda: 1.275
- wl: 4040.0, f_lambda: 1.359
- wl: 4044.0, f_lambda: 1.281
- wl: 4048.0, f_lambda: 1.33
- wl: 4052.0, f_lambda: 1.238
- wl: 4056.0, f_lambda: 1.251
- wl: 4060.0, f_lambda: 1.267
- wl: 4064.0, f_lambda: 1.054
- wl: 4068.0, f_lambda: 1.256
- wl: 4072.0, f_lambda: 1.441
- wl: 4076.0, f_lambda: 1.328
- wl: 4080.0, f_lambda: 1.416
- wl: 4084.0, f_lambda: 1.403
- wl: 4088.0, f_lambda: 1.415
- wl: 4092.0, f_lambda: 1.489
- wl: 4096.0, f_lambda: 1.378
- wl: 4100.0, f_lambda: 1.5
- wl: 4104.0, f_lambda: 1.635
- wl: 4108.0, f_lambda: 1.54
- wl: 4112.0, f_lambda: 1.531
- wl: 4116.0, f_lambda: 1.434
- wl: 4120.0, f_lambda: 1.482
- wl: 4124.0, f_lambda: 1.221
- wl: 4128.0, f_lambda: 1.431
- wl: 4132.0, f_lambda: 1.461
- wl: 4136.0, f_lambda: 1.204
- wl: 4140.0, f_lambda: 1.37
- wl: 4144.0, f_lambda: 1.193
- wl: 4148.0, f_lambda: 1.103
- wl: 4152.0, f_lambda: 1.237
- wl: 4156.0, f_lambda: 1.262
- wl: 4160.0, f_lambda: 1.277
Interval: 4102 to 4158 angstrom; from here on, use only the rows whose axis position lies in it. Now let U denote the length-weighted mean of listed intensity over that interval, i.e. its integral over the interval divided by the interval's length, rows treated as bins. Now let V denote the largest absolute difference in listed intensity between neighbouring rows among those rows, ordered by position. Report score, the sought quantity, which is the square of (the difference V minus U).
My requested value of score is 1.22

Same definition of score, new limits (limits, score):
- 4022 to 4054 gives 1.50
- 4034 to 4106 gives 1.29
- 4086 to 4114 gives 1.86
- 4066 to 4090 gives 1.42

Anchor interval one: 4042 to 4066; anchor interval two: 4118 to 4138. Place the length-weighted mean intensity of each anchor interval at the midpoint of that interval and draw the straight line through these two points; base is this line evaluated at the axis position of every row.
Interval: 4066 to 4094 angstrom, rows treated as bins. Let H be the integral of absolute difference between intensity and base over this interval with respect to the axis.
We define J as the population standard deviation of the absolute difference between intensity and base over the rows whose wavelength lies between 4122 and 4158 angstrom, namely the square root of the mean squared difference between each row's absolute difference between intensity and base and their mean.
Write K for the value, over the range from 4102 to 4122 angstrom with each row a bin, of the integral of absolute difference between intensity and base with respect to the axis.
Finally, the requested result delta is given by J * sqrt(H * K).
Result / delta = 0.26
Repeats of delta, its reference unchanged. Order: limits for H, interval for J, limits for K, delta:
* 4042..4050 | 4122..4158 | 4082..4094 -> 0.08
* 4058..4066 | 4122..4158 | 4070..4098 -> 0.13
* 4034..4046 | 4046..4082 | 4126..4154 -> 0.15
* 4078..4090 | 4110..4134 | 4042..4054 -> 0.04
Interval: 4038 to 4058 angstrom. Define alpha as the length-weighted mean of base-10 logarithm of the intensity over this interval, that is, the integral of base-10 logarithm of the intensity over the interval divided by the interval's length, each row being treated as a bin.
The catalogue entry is 0.11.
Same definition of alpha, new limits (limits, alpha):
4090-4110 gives 0.18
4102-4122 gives 0.18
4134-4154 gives 0.09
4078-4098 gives 0.15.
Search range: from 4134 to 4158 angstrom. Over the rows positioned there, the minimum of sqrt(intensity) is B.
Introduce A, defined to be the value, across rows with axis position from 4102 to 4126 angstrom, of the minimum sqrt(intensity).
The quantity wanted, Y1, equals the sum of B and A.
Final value 2.16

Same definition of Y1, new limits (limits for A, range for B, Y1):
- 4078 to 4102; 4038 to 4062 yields 2.29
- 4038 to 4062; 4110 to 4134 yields 2.22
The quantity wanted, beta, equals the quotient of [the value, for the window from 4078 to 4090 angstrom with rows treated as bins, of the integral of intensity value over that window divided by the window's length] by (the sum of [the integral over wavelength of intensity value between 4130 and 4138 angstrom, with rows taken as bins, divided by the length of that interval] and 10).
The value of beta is 0.125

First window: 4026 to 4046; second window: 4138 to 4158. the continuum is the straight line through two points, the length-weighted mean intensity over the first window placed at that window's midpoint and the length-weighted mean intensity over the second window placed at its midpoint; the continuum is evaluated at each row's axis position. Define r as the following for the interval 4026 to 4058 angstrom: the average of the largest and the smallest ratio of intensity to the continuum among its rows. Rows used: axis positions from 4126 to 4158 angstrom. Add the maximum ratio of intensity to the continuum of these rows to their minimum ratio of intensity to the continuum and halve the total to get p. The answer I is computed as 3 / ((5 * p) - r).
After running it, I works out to 0.72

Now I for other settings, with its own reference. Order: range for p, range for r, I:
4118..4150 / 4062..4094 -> 0.71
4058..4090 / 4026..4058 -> 0.78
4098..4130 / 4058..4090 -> 0.64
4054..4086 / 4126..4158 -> 0.79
